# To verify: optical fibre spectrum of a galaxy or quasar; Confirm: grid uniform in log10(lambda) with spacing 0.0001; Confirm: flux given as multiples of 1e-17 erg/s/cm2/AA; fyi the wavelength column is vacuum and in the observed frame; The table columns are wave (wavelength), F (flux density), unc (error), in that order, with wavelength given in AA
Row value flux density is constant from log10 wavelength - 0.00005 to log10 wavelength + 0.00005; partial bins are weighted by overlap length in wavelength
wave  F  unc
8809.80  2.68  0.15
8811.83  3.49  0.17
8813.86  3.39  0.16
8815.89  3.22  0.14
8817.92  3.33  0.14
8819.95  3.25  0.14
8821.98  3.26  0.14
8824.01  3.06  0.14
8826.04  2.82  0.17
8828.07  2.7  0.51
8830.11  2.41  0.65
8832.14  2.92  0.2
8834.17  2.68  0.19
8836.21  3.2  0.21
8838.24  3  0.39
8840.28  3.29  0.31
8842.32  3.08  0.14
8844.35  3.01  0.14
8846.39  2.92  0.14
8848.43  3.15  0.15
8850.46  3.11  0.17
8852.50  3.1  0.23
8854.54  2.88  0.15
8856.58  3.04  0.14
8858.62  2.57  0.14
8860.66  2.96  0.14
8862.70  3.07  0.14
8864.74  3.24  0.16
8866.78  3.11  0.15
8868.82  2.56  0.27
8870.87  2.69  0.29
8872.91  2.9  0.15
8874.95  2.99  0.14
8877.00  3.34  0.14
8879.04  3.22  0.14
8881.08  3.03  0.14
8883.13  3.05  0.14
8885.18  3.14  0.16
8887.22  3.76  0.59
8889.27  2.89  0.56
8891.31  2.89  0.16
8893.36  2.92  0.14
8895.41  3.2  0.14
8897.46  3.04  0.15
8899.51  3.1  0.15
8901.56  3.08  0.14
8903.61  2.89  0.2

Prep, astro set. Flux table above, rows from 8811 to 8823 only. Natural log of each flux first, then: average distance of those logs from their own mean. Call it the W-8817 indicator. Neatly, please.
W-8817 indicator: 0.024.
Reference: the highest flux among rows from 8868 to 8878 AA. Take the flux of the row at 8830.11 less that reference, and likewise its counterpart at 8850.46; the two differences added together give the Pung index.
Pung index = -1.2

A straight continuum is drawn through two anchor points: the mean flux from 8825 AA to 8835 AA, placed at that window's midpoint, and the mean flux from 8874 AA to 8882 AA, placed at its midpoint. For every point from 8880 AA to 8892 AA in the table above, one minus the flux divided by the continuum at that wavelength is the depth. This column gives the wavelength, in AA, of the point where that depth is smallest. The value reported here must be 8887.22 AA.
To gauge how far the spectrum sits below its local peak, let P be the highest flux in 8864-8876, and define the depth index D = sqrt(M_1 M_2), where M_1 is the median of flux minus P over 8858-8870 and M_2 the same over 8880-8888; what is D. 0.181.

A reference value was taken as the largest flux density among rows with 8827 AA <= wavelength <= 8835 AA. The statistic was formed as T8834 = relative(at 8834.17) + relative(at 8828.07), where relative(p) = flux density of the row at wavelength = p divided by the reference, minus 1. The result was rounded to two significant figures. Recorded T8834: -0.16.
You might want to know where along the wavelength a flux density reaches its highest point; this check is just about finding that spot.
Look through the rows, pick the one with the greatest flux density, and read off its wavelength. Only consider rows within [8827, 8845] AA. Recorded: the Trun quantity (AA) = 8840.28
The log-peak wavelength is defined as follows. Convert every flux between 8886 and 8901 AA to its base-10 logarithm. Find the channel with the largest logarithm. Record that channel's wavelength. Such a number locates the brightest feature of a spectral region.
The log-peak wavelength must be 8887.22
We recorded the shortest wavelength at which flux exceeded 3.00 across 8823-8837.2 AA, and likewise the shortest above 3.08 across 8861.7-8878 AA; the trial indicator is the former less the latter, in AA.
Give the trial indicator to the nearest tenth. -40.7 AA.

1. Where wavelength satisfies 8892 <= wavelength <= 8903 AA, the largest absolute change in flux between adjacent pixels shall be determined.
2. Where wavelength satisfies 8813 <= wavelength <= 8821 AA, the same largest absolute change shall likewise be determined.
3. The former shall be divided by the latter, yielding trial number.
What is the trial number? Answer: 1.6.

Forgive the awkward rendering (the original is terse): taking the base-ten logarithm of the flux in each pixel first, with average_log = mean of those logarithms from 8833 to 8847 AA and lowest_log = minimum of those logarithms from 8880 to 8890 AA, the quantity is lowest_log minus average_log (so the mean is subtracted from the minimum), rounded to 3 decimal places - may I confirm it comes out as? -0.019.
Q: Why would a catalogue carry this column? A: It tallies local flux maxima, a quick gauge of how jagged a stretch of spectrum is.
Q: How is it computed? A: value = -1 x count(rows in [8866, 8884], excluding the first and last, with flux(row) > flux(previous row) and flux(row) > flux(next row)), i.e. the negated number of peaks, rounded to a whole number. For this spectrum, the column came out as -1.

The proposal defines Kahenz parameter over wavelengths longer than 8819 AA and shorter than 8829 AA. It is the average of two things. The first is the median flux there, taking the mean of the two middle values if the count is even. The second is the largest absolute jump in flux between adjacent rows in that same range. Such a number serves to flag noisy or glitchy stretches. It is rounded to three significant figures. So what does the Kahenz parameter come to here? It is 1.65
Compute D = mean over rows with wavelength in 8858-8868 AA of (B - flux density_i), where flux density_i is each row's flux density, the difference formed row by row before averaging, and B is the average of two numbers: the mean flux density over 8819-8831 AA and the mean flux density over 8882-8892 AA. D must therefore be 0.04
